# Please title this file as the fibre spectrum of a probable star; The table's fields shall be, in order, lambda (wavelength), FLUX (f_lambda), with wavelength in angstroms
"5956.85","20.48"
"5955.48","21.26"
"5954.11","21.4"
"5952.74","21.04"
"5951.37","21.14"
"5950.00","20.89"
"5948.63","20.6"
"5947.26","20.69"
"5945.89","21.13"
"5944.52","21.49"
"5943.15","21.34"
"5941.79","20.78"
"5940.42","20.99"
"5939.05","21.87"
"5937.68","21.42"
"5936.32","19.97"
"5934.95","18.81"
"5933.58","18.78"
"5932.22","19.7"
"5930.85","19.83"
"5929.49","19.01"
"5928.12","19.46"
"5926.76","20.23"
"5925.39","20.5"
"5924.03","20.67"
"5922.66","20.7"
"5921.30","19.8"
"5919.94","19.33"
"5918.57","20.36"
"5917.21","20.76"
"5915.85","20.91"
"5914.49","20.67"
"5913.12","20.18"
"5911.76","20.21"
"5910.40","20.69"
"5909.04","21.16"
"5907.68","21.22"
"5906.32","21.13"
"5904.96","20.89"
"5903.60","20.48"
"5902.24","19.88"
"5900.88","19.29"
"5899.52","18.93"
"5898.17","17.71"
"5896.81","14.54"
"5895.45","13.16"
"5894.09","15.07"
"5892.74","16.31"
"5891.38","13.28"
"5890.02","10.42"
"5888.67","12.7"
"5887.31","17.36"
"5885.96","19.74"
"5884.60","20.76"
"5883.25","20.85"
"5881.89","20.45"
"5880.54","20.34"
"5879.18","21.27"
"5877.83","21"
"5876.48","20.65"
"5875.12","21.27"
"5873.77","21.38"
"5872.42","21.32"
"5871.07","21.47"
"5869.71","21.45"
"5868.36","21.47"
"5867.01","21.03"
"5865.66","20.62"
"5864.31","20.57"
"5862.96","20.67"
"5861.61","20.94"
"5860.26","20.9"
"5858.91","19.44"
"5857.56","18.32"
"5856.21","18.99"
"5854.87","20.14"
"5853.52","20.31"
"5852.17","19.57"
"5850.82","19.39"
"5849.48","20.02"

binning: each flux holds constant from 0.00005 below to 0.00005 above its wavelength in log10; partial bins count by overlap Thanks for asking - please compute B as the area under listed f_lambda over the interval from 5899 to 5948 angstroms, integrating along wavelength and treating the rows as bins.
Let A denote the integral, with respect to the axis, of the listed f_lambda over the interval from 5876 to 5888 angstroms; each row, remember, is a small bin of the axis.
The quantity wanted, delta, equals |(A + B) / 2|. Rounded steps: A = 243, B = 998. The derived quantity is 621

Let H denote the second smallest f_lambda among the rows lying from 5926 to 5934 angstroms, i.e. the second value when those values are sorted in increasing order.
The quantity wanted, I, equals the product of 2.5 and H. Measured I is 47.5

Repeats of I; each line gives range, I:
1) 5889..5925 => 32.9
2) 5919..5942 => 47.0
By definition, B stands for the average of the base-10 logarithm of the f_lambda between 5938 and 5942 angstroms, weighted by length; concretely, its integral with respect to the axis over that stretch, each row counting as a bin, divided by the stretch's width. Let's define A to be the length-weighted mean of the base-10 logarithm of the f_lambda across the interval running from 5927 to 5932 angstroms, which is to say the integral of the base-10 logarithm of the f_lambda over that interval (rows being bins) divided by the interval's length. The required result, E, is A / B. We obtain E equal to 0.97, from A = 1.29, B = 1.326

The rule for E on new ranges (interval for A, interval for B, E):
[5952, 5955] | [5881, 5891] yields 1.08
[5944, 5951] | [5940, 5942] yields 1.00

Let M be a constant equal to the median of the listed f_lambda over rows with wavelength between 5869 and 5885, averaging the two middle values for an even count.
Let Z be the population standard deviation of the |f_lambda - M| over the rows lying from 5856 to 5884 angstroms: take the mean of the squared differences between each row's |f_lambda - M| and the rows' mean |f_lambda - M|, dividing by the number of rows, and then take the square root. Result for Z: 0.70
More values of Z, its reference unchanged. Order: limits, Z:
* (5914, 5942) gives 0.70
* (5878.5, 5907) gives 3.27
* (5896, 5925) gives 1.47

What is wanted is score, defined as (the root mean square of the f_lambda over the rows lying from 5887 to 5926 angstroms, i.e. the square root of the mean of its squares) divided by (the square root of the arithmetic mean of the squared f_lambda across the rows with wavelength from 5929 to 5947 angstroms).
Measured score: 0.92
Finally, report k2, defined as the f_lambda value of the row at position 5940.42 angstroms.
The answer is 20.99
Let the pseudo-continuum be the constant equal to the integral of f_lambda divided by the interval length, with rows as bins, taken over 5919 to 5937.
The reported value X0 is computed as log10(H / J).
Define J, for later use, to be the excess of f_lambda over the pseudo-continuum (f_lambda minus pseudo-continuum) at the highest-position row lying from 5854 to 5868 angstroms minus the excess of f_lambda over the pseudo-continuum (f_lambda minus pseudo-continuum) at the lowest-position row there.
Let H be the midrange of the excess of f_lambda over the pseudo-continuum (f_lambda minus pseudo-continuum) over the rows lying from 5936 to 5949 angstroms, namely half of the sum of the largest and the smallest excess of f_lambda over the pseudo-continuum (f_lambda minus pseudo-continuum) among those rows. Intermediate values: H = 1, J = 1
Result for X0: 0.1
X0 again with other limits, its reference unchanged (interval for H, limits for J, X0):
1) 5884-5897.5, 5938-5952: 0.8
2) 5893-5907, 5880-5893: -0.2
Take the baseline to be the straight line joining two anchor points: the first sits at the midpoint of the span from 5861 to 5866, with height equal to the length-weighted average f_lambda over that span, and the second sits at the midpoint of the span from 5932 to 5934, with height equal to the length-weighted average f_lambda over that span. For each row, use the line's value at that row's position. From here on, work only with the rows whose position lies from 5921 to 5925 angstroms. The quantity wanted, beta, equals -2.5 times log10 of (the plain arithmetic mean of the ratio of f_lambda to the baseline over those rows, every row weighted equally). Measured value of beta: -0.050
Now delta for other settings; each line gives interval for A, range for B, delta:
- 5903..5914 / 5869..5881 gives 241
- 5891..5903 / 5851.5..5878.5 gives 377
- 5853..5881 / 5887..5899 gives 376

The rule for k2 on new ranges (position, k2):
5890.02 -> 10.42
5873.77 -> 21.38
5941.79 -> 20.78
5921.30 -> 19.8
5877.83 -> 21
